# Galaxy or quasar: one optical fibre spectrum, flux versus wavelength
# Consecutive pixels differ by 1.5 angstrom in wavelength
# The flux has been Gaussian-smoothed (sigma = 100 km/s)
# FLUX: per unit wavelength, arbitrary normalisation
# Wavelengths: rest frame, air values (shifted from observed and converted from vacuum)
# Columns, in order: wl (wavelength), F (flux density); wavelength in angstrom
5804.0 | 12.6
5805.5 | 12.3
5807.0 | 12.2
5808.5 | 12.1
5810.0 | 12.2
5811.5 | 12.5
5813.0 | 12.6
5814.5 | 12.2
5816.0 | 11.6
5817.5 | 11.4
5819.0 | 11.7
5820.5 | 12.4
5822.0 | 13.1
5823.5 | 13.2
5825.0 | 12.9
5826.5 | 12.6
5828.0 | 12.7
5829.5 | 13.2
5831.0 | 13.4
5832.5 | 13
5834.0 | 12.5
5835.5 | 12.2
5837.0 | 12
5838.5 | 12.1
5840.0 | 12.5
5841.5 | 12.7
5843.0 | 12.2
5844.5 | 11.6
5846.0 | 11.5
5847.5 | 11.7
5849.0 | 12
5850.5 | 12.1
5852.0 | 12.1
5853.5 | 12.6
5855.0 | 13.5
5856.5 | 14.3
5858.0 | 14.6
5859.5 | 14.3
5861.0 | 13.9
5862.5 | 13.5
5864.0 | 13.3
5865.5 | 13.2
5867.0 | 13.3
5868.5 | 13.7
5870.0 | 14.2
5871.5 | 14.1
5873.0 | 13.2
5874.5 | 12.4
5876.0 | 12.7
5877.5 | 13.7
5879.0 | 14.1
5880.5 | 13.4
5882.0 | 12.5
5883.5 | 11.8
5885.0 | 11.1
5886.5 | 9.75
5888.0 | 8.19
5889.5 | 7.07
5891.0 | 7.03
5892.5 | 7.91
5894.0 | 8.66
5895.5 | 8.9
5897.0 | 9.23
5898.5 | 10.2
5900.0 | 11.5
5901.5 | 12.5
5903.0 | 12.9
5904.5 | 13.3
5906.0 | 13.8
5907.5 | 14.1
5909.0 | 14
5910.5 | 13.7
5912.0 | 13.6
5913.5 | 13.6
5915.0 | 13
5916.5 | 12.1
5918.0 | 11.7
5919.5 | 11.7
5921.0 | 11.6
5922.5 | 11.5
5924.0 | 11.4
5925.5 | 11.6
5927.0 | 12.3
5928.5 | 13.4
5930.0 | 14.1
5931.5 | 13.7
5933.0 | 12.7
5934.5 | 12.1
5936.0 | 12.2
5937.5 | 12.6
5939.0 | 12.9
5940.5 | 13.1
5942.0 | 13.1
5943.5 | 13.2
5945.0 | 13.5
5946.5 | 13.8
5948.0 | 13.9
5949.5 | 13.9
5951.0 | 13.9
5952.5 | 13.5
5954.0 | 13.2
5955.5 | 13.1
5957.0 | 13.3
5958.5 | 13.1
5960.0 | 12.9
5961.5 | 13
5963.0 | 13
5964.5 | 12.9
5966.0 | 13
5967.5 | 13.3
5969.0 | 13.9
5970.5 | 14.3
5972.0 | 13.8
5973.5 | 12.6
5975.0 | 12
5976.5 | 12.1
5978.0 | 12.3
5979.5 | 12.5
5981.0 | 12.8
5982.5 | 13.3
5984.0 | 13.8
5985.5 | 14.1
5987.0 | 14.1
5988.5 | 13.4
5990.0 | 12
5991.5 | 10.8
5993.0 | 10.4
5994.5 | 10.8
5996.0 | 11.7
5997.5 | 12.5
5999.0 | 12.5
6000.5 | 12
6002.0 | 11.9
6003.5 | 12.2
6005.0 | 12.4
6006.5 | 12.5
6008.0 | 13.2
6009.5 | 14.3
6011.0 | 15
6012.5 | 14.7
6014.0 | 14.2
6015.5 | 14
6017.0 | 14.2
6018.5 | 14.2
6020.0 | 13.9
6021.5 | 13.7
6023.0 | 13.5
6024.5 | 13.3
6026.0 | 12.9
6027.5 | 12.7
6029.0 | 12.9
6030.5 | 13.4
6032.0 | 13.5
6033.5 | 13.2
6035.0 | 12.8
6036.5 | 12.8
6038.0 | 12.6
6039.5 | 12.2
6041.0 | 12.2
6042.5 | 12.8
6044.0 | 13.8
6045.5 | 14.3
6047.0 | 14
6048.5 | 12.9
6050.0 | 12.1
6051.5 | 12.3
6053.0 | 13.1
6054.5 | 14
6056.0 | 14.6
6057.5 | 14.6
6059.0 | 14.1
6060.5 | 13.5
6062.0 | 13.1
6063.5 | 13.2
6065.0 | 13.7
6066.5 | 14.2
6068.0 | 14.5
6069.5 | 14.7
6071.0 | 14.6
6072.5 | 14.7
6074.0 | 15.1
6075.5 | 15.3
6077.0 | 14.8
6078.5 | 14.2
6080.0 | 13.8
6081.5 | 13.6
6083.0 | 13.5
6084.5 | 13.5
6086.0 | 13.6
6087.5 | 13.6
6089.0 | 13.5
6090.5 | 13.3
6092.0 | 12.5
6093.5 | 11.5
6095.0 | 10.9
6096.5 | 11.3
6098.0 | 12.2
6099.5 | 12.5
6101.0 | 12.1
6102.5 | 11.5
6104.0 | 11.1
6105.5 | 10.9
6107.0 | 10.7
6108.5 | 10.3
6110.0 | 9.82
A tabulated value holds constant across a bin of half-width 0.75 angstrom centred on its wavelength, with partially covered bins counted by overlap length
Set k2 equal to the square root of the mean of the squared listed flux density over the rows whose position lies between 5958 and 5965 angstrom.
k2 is 13.0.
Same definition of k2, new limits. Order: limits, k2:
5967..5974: 13.6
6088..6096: 12.4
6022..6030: 13.1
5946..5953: 13.8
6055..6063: 14.0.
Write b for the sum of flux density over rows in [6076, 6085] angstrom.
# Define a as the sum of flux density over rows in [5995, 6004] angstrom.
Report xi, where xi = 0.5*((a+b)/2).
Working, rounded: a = 73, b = 83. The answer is 39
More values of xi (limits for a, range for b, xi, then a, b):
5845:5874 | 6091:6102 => 84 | 251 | 83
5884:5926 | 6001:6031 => 146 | 316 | 269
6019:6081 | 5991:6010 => 179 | 558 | 157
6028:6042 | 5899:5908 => 48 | 116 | 78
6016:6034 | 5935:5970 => 116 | 161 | 304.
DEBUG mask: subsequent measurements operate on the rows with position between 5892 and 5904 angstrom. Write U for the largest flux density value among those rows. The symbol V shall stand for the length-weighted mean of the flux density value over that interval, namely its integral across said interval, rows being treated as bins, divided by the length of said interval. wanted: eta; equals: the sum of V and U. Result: 23.2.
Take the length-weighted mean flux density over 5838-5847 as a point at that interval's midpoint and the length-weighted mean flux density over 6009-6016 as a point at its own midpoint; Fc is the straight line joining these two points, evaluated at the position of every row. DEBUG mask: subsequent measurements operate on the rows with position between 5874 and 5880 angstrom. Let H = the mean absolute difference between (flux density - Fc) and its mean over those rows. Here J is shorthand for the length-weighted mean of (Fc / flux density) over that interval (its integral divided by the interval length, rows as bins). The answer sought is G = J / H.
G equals 1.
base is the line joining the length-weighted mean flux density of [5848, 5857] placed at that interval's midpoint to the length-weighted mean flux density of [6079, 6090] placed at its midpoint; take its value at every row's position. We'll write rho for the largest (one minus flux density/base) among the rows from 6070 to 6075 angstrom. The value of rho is -0.078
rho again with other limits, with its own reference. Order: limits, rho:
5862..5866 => -0.036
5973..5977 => 0.089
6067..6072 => -0.072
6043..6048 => -0.027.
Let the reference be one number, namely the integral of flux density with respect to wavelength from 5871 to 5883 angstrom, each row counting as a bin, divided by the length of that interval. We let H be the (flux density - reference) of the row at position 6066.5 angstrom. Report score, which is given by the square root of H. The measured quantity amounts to 1.0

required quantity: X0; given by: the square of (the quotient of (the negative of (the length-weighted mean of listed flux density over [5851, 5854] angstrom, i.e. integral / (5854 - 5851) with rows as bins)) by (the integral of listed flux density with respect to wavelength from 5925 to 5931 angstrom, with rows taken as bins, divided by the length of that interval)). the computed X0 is 0.9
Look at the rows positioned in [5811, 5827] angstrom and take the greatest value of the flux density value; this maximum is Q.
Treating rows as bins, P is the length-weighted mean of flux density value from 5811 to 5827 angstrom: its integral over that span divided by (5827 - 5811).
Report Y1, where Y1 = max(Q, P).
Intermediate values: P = 12.4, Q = 13.2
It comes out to 13.2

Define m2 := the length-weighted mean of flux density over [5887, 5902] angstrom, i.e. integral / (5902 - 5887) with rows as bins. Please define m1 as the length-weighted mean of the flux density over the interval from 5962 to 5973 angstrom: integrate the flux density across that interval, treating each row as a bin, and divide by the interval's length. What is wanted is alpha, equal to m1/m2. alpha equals 1.48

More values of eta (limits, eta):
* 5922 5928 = 24.1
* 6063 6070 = 28.8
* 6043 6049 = 28.0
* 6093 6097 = 22.7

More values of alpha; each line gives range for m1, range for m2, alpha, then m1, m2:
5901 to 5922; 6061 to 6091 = 0.92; 12.96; 14.0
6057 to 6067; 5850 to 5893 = 1.11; 13.74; 12.4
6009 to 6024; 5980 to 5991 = 1.07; 14.15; 13.3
